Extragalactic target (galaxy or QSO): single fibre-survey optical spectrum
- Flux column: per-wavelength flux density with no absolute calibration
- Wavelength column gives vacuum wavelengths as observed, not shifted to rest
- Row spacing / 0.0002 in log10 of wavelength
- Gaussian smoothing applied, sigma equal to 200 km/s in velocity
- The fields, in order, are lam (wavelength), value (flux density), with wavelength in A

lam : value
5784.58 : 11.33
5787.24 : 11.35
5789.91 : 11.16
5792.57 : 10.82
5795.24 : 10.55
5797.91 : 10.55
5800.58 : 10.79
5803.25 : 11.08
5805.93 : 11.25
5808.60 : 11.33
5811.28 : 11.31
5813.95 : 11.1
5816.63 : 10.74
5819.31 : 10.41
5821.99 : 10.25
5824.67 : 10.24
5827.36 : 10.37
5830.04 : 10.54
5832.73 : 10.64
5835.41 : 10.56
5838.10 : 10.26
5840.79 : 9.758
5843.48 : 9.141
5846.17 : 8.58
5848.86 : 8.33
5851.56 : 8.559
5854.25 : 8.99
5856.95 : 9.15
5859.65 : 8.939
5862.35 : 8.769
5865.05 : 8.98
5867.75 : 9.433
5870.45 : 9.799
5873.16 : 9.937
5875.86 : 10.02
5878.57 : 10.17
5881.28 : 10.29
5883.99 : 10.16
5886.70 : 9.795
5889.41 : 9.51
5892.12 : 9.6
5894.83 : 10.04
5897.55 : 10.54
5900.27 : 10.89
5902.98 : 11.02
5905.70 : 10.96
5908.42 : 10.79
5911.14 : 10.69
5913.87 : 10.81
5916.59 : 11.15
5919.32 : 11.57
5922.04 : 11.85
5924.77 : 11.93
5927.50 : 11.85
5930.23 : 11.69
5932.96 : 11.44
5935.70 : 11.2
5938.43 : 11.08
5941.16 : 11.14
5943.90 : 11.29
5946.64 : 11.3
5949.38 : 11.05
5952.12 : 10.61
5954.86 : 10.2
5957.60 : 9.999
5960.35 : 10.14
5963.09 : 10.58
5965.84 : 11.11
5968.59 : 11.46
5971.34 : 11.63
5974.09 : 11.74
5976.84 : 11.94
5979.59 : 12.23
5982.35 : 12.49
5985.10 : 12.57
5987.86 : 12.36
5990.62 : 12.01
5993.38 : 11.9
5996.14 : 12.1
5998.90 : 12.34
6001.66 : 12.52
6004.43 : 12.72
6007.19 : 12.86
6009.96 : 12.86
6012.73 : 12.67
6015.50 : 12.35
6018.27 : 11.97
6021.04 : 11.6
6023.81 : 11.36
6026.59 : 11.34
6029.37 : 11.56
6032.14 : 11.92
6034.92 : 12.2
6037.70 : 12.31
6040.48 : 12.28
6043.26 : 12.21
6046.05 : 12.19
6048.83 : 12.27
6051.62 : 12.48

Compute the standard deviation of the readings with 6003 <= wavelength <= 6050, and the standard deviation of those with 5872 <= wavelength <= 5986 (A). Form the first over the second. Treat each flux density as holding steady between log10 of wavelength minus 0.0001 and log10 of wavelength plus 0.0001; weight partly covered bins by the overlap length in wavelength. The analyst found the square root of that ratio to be 0.78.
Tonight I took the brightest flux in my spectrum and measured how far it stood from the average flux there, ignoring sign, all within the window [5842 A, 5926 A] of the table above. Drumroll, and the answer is 1.92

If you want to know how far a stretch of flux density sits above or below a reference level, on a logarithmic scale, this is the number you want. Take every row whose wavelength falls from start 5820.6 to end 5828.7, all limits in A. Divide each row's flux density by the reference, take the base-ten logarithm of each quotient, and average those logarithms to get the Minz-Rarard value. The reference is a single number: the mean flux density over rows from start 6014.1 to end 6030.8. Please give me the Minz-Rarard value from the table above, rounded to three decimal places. -0.056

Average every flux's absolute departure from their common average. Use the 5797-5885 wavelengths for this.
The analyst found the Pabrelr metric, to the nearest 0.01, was 0.72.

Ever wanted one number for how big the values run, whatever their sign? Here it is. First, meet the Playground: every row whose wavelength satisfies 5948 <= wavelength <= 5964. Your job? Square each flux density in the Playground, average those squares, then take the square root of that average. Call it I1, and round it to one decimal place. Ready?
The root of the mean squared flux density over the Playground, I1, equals 10.4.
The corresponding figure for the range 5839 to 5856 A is 8.9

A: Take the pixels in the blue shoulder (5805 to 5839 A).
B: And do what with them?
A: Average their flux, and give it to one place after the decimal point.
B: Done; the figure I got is 10.7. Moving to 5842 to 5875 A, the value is 9.1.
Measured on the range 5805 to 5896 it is 9.9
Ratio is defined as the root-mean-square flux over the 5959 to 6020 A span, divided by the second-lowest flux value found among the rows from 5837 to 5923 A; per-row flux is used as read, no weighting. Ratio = 1.41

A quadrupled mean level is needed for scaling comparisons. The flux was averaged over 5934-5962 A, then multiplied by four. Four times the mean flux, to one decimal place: 43.2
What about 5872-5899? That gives 40.0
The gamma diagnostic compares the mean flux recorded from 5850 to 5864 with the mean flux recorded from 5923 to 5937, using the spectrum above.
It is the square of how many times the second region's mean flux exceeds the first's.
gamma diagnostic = 1.7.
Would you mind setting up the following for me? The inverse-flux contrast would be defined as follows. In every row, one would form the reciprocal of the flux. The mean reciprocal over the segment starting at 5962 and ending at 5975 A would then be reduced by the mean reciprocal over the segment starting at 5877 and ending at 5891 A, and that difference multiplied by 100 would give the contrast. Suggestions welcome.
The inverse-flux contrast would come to -1.2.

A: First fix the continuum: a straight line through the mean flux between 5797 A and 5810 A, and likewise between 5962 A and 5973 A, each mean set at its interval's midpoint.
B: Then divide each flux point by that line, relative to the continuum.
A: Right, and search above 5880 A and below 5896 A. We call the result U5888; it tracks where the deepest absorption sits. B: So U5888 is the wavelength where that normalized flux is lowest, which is 5889.41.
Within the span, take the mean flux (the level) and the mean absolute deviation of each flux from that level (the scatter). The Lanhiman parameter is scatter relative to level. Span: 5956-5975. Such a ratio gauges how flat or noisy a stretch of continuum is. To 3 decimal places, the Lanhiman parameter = 0.056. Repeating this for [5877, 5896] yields 0.026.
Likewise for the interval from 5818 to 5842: 0.018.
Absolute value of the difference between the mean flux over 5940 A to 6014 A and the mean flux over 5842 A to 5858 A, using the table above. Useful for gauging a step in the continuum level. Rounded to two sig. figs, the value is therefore 2.9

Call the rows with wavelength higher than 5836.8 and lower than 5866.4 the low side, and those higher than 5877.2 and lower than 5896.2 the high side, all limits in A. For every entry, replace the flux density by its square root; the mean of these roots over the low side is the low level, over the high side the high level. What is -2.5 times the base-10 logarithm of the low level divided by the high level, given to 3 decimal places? 0.052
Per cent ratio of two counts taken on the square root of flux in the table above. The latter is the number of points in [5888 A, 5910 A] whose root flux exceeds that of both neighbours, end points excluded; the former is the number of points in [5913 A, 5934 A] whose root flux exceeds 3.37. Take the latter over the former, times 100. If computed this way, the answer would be 17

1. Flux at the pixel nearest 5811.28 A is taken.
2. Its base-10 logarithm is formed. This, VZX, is 1.05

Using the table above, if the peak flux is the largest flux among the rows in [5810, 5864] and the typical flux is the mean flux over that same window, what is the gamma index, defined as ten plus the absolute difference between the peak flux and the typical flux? 11.5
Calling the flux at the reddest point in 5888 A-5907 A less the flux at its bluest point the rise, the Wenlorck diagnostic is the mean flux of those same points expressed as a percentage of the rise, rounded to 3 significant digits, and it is 715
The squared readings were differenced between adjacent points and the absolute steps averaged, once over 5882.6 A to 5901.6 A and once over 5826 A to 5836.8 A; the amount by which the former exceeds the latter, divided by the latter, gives 1.78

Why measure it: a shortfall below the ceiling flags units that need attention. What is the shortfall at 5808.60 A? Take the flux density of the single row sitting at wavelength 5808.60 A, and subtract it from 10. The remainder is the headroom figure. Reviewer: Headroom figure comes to -1.3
